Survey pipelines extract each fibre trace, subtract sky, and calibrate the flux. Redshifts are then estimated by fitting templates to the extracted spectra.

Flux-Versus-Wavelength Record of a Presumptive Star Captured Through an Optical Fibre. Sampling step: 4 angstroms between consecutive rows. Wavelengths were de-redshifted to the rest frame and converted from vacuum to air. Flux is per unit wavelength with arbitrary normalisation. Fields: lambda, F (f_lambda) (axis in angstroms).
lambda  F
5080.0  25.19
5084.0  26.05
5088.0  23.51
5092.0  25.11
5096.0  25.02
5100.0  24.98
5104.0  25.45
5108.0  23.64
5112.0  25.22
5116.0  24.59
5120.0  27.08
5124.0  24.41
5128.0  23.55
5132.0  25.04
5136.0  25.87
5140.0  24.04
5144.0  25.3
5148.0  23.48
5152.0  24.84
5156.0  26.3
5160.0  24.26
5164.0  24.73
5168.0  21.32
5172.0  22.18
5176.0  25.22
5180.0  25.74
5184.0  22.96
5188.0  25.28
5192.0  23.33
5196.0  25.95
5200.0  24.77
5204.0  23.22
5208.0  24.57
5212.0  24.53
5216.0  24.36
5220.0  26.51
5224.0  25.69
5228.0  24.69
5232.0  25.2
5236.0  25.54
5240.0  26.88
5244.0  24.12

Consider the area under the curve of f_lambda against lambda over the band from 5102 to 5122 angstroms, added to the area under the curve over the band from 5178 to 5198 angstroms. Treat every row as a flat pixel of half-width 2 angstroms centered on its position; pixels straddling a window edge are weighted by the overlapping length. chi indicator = 997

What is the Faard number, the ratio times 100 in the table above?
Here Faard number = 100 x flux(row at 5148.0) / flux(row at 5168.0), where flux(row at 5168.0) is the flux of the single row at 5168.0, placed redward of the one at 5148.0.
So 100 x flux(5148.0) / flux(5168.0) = 110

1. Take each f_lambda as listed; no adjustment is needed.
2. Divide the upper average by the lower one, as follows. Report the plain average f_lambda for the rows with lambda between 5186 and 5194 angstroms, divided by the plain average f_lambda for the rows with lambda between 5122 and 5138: 0.98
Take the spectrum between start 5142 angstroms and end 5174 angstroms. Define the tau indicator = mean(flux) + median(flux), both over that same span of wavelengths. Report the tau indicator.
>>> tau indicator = 48.5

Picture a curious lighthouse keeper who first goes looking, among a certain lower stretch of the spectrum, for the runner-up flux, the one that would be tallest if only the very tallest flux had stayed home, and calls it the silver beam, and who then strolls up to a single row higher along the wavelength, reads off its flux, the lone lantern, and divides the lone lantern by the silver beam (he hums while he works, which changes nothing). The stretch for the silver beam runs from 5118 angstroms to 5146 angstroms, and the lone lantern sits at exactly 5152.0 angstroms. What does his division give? 0.96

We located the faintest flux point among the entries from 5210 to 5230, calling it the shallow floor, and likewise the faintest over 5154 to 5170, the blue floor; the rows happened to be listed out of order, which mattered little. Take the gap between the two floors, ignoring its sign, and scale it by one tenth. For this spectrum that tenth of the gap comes 0.30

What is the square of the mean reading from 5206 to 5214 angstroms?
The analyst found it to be 603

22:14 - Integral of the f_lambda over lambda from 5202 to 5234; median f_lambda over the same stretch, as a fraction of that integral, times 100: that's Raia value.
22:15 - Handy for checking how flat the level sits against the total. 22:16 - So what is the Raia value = 3.10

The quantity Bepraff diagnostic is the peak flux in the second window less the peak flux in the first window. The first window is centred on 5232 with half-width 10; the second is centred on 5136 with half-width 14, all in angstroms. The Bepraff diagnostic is -1.0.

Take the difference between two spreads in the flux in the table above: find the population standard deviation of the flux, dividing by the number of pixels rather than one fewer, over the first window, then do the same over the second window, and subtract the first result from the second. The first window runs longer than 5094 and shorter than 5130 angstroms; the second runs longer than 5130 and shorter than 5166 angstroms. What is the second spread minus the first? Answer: -0.2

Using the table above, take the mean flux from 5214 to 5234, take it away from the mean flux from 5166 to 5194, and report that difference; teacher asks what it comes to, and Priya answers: -1.6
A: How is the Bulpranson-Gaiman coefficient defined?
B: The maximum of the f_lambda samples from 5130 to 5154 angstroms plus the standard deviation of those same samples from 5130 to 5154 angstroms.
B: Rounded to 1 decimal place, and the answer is 26.7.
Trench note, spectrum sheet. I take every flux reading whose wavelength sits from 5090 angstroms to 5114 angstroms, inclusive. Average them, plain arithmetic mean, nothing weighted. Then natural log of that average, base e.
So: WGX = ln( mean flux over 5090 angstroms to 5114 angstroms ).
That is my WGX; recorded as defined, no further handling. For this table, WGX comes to 3.22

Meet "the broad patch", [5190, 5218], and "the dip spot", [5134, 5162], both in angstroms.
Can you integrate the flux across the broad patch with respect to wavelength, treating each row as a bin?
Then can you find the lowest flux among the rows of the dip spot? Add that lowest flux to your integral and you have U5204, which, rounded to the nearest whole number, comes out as 706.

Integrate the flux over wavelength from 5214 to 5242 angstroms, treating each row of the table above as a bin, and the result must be 715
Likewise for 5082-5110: 695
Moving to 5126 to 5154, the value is 688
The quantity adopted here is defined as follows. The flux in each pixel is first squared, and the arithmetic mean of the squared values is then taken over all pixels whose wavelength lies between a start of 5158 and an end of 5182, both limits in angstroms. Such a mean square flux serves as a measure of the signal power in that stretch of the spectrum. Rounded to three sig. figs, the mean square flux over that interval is 574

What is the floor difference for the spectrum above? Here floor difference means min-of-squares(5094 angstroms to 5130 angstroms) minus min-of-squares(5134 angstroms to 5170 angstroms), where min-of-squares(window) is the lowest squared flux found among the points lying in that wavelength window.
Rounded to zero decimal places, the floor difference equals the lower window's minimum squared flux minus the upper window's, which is 100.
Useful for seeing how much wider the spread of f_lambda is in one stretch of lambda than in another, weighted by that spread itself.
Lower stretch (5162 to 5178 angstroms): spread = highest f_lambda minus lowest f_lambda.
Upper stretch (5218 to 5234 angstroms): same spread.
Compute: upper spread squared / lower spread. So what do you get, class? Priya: 0.8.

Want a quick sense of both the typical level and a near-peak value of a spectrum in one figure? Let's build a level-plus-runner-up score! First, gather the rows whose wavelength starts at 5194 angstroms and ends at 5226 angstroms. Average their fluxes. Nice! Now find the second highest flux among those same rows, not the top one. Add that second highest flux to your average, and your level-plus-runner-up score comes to 50.9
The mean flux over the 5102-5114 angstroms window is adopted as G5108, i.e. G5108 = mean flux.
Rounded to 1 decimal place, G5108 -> 24.8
